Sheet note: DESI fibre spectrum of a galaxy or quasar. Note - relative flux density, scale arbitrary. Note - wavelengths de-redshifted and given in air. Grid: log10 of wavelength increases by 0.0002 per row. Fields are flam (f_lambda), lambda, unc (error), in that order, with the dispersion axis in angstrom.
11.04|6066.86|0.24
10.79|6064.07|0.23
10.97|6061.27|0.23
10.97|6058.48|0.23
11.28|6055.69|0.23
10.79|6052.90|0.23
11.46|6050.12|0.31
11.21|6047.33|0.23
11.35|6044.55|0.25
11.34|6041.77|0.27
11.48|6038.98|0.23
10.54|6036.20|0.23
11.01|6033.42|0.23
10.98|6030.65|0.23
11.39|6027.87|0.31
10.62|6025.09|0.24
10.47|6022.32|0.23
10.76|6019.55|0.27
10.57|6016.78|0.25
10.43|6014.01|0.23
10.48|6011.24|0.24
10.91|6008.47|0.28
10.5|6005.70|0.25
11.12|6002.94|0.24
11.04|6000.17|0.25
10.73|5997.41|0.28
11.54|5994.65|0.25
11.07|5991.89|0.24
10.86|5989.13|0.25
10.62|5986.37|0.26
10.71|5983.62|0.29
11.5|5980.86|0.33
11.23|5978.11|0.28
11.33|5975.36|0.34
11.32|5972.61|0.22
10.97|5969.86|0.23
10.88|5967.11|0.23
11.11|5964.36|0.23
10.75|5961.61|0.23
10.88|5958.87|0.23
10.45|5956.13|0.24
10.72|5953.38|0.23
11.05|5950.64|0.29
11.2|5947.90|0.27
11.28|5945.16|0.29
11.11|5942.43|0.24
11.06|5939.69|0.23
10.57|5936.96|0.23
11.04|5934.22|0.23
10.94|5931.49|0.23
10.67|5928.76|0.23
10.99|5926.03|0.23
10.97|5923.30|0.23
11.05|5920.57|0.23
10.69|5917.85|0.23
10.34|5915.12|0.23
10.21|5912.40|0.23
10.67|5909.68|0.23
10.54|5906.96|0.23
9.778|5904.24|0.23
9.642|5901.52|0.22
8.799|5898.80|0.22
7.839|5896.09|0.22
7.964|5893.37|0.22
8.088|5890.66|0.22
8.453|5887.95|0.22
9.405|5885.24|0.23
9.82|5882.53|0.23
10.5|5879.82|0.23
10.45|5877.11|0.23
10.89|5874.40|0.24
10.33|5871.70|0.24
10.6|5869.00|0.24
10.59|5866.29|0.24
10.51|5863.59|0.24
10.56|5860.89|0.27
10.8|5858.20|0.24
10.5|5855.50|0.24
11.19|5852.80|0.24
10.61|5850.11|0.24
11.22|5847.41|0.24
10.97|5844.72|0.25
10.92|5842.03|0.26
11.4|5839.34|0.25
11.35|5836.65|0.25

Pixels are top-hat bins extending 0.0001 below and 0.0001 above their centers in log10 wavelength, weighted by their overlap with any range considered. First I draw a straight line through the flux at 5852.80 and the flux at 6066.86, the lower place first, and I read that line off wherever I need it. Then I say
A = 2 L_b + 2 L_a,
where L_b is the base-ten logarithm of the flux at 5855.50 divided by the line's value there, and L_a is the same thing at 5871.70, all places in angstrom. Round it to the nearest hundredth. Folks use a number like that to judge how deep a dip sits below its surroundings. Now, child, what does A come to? -0.12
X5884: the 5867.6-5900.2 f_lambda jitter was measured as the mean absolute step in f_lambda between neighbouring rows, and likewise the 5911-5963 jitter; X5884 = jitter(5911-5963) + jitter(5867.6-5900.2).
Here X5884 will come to 0.68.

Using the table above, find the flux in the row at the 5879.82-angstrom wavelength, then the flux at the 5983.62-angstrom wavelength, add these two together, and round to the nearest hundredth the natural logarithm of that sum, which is 3.05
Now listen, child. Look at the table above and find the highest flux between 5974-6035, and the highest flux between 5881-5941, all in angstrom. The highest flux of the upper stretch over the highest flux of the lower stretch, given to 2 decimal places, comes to 1.04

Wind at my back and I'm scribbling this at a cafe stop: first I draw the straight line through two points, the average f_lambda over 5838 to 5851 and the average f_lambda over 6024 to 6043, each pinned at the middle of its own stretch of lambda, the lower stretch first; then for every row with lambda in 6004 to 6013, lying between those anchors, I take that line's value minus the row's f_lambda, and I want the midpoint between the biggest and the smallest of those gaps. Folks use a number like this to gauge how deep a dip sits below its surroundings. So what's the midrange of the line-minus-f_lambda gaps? 0.35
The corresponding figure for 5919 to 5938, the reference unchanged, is 0.23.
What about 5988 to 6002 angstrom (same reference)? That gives -0.09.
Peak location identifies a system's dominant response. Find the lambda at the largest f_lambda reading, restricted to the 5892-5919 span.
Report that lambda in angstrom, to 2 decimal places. 5917.85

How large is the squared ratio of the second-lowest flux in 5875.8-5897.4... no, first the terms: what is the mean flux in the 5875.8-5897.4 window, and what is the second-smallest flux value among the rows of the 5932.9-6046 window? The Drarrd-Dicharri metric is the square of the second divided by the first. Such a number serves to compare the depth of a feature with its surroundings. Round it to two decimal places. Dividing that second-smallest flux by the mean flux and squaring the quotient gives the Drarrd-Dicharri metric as 1.33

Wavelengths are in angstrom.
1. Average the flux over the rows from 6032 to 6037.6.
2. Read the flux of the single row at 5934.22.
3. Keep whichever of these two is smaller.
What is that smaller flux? 10.8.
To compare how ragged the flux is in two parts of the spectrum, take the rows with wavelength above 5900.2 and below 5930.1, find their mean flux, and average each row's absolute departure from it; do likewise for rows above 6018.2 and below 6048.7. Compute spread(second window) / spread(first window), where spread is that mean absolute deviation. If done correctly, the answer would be 0.8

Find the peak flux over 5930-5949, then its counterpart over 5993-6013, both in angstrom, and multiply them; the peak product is 130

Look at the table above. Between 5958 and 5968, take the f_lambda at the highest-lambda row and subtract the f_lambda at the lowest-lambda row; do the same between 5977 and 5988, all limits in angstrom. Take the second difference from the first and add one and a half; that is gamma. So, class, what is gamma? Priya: 2.1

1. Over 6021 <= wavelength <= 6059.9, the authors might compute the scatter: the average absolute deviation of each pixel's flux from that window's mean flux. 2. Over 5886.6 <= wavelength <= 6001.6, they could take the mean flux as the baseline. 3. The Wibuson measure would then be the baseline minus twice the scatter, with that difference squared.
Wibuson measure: 99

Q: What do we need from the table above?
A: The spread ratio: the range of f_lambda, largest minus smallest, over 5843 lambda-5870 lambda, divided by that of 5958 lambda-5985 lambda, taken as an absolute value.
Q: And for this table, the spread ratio 0.91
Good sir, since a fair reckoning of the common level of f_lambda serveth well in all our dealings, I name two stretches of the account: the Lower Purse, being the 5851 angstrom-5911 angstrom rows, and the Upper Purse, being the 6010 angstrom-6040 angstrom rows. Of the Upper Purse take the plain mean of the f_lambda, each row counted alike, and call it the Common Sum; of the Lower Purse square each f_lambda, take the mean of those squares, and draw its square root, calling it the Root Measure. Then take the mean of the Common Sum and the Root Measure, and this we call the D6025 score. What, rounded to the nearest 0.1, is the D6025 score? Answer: 10.4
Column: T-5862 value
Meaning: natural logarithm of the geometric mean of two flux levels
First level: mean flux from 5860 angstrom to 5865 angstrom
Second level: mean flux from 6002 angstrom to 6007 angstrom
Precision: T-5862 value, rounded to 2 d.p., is 2.37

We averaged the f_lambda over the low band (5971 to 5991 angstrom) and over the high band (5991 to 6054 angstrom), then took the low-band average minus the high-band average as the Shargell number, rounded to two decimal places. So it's 0.13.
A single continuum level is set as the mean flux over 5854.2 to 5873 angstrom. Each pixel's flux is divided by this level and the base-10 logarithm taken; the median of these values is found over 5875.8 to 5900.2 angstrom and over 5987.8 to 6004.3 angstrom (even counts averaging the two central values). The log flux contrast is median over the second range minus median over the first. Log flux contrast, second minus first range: 0.10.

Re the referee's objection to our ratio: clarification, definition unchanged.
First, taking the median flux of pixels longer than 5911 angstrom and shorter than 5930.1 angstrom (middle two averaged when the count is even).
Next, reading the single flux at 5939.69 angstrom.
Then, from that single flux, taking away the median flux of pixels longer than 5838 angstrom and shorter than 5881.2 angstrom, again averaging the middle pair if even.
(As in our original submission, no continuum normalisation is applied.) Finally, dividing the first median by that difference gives 23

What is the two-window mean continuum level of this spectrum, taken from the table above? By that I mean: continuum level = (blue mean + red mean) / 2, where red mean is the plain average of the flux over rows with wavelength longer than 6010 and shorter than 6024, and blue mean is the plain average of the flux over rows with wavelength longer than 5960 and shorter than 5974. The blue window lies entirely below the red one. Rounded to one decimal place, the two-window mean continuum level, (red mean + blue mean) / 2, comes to 10.8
